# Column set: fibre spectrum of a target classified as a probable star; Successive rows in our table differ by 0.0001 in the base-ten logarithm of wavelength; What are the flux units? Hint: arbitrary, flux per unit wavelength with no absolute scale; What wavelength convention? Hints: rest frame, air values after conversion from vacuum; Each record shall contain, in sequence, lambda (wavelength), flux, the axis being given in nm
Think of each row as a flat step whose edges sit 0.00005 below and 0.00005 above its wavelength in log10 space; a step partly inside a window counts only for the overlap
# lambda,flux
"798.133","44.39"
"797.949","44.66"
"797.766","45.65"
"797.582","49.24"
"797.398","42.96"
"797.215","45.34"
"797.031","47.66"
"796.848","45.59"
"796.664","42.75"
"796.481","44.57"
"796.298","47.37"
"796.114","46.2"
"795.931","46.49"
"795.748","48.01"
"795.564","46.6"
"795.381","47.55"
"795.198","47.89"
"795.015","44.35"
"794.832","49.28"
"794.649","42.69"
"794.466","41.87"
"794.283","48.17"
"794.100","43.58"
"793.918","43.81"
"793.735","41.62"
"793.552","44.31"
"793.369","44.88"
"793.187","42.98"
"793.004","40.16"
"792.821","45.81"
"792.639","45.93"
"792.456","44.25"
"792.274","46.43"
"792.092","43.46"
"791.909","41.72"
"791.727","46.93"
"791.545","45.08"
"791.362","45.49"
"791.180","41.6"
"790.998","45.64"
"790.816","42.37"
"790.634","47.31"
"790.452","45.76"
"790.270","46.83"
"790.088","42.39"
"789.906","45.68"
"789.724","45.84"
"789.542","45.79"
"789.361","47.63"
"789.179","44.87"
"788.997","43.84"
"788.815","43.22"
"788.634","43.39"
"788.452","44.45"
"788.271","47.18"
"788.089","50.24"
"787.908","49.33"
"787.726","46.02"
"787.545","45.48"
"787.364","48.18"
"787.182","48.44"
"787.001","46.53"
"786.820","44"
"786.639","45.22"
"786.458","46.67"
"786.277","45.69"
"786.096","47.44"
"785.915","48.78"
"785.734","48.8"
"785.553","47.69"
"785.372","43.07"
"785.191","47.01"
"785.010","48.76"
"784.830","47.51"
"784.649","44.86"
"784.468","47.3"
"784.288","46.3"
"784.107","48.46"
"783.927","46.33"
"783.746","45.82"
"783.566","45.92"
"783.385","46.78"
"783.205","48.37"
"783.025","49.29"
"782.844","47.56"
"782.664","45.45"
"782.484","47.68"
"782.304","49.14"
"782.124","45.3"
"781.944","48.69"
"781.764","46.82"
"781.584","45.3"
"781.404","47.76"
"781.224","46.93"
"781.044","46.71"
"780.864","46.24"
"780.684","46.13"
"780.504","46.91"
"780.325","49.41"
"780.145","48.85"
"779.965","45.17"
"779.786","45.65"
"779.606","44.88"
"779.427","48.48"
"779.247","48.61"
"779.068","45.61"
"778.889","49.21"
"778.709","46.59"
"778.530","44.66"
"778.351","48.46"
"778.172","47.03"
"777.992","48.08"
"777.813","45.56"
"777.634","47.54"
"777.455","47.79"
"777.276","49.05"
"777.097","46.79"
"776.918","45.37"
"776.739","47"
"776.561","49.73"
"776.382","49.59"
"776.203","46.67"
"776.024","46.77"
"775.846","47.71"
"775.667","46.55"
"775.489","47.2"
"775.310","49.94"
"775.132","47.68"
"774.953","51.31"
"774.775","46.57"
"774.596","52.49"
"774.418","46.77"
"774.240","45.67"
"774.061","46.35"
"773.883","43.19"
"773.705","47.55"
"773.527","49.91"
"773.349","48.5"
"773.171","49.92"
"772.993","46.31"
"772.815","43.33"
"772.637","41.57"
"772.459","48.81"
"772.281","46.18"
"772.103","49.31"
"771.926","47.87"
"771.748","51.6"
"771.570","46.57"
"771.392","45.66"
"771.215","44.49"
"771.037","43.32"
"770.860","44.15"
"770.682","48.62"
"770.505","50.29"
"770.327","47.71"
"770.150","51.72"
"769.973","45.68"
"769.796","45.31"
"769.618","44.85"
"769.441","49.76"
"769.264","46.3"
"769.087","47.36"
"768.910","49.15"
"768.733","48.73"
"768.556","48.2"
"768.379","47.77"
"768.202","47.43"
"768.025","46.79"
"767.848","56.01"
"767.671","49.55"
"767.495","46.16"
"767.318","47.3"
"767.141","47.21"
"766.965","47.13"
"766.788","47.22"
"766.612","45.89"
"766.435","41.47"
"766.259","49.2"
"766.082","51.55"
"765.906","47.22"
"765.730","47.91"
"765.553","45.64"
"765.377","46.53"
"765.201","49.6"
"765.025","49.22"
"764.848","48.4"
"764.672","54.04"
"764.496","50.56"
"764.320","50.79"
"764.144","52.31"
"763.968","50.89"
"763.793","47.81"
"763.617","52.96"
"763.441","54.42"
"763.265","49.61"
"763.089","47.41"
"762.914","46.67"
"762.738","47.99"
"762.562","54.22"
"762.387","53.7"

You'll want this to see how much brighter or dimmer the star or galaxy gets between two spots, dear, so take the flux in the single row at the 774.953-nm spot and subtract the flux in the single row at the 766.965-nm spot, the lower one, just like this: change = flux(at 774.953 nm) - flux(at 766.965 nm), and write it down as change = 4.18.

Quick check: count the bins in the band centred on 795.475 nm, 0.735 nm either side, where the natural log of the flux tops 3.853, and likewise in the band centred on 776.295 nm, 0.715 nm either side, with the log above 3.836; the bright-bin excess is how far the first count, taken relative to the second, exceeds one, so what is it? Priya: -0.43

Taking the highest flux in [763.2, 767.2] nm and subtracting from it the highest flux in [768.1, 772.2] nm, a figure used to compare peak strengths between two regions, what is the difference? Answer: 2.7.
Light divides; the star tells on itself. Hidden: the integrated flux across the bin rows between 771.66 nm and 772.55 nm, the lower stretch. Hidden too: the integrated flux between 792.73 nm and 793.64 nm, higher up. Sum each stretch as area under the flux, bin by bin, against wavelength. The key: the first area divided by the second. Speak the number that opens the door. 1.09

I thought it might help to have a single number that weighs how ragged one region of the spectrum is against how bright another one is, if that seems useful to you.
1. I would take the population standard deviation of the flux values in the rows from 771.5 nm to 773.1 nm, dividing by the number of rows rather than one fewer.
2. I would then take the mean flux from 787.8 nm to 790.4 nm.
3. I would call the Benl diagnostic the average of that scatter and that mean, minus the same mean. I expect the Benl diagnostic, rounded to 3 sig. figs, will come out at -21.4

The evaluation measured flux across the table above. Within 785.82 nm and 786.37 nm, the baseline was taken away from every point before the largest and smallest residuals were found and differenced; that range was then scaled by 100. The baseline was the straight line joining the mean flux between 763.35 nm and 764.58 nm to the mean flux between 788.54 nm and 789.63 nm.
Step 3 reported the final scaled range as 299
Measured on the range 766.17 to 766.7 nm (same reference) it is 768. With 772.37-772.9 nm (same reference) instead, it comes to 719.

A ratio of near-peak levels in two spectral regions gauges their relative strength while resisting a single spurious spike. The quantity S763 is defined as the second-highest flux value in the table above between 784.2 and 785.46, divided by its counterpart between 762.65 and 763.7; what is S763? 0.897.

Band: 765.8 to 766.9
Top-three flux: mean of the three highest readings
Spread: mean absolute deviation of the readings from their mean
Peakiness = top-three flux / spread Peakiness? 21.7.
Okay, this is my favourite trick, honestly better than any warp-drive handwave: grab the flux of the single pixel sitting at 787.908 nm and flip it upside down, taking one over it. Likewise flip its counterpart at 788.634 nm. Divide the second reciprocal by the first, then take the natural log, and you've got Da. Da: 0.13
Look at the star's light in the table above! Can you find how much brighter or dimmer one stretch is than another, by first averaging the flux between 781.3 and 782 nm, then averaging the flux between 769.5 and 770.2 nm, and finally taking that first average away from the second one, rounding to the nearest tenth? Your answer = -0.3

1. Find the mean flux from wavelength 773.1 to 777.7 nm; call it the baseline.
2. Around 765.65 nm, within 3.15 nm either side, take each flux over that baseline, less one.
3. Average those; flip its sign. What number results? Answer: -0.023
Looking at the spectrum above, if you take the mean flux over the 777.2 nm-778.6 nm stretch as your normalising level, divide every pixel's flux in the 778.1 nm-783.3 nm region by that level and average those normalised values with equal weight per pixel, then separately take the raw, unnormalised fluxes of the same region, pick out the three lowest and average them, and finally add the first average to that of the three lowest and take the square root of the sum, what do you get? 6.77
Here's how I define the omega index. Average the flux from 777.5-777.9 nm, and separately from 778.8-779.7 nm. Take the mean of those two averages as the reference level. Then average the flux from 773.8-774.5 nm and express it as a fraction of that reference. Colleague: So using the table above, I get 0.97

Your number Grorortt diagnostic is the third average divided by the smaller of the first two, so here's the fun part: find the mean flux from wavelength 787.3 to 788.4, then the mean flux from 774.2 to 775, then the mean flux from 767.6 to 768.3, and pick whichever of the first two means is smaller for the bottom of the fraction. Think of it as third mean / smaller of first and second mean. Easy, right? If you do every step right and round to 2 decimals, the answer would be 1.05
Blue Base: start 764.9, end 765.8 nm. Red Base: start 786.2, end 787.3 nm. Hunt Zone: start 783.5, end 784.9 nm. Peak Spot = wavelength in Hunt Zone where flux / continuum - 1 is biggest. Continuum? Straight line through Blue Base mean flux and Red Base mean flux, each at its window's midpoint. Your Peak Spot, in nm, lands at 784.107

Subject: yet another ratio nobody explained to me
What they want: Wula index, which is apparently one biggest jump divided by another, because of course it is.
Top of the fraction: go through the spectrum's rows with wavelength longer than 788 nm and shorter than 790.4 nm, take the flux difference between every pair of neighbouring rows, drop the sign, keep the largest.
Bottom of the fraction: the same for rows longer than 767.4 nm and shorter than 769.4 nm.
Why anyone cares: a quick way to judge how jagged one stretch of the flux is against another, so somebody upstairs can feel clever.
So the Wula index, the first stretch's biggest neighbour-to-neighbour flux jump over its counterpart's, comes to 0.5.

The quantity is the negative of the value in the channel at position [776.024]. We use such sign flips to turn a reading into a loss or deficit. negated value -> -46.8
